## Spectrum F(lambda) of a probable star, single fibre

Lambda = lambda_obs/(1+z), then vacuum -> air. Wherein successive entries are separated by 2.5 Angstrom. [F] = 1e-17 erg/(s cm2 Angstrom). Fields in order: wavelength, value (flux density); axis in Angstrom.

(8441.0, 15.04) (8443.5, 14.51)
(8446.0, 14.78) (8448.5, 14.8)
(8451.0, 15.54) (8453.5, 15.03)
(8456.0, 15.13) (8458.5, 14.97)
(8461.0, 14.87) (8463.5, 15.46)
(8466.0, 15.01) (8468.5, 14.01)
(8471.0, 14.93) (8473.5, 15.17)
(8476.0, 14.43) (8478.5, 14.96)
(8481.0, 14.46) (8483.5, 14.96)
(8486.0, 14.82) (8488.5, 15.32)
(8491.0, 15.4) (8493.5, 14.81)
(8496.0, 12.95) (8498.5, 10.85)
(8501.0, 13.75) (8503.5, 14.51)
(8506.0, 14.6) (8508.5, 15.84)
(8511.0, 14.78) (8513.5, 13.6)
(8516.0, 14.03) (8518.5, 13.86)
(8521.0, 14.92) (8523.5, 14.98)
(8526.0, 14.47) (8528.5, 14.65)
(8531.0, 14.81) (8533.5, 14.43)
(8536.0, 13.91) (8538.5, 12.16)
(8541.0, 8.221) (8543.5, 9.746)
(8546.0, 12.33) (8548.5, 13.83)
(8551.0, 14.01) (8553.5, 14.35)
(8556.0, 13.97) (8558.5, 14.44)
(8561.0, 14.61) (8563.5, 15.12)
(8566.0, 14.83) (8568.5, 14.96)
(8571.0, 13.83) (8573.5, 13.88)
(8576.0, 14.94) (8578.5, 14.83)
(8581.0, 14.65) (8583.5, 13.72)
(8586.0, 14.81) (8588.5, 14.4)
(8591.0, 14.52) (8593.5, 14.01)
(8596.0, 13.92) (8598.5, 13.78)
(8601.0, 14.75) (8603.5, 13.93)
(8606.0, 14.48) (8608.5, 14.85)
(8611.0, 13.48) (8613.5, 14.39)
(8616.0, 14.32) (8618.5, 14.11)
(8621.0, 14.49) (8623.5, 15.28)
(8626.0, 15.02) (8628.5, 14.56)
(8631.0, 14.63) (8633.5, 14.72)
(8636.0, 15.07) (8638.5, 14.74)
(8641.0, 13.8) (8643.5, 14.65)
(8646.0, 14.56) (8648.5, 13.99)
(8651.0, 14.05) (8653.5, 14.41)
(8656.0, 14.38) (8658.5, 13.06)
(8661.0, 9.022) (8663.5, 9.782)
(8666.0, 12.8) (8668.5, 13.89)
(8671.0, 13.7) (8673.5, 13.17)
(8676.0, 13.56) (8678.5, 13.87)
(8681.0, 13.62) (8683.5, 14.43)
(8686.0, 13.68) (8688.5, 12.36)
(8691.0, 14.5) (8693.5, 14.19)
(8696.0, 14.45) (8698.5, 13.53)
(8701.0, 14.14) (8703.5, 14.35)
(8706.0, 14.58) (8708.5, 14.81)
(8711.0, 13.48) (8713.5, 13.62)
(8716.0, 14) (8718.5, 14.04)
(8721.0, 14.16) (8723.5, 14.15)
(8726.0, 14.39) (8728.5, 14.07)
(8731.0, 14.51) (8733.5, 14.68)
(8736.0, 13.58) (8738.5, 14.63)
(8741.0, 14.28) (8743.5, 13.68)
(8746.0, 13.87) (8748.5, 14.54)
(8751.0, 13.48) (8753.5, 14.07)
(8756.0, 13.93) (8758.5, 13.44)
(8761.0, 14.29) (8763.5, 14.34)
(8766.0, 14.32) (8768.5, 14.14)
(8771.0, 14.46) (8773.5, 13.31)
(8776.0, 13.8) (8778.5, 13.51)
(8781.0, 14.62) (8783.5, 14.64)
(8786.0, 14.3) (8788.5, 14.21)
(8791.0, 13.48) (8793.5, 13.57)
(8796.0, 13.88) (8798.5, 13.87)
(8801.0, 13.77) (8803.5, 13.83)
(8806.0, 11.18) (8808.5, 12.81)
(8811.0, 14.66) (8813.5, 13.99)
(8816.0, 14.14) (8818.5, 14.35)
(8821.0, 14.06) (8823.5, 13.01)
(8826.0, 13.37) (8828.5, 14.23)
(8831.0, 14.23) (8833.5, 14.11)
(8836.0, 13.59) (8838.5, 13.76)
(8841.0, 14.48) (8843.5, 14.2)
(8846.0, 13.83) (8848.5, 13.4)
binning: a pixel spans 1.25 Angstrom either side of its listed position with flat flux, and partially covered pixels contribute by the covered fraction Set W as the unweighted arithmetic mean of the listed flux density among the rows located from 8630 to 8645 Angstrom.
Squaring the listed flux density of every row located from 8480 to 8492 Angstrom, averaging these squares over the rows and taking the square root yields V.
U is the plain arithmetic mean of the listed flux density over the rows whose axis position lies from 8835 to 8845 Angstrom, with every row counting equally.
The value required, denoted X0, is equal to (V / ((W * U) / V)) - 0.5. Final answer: 0.599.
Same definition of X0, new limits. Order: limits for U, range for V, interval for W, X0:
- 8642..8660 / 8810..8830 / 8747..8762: 0.490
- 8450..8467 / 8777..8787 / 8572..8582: 0.423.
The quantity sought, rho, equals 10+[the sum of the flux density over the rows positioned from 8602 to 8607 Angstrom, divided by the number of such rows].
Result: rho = 24.2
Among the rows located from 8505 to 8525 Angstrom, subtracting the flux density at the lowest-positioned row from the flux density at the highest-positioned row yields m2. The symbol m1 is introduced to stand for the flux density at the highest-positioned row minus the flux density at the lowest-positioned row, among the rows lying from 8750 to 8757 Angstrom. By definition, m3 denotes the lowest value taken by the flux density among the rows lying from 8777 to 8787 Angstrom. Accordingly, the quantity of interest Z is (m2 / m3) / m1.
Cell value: 0.06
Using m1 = 0.45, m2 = 0.4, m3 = 13.51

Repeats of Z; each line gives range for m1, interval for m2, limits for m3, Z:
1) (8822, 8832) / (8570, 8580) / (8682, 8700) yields 0.07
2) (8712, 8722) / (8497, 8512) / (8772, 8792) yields 0.55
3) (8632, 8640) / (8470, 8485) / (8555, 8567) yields 0.11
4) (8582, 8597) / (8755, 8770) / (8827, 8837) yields 0.08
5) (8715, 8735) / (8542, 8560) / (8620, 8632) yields 0.48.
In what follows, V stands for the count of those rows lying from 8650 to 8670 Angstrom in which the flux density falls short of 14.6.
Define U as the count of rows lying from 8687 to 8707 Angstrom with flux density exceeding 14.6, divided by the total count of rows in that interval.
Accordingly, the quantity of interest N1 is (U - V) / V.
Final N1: -1.00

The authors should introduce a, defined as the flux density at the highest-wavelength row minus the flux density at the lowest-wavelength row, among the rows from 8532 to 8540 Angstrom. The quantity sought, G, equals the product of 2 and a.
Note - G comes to -4.5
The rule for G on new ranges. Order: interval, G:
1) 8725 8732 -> 0.2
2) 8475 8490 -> 1.8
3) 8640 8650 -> 0.4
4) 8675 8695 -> 1.3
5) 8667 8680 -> 0.0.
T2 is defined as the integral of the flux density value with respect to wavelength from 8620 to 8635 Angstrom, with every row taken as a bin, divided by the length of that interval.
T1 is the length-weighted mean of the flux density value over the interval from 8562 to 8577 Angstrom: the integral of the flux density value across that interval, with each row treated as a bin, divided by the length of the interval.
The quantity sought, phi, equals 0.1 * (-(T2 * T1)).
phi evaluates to -21.6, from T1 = 14.59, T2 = 14.8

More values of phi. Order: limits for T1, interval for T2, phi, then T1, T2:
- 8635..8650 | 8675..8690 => -19.7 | 14.45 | 13.6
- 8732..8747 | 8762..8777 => -19.9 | 14.13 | 14.1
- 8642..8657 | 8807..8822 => -20.0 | 14.33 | 14.0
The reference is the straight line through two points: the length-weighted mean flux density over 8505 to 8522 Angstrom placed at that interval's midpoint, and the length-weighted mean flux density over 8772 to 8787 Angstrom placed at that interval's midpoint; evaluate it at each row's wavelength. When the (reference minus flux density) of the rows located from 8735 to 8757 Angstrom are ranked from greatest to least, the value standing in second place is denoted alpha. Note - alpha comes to 0.5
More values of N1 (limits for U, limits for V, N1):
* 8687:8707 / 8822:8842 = -1.00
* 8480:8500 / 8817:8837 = -0.92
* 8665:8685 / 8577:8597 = -1.00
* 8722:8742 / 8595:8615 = -0.96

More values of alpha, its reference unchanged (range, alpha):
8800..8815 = 1.2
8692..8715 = 0.6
